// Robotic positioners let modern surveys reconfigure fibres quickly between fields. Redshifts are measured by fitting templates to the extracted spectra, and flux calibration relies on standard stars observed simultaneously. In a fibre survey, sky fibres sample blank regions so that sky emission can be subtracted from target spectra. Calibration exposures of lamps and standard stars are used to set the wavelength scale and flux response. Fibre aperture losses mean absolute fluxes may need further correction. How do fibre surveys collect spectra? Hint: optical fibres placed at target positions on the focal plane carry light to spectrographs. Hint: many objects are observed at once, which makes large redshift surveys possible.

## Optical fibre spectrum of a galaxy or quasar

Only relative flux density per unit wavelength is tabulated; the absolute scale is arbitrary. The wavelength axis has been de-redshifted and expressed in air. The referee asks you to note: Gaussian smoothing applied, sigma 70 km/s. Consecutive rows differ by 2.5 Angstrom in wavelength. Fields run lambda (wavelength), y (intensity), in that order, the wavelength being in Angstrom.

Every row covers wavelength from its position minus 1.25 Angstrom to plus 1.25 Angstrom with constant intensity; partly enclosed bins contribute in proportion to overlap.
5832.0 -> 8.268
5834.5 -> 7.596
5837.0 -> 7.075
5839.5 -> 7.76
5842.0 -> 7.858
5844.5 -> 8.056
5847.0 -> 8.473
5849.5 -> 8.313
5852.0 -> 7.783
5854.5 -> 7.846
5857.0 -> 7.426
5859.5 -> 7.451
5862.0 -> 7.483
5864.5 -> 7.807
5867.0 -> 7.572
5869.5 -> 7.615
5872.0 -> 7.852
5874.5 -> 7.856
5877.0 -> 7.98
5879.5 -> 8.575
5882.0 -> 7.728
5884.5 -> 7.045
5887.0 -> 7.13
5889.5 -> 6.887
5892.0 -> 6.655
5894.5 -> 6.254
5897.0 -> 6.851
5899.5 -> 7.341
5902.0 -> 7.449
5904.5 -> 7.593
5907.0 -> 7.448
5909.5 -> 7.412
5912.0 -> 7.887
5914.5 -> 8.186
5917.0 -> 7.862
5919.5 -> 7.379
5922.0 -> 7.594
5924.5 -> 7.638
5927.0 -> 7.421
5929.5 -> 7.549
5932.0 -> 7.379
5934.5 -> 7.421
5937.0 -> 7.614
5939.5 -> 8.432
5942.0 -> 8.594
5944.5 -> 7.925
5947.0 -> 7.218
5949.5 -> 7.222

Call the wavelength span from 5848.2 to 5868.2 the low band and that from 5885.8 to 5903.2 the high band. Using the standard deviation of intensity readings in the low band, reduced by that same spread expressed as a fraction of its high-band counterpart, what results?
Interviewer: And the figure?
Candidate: -0.4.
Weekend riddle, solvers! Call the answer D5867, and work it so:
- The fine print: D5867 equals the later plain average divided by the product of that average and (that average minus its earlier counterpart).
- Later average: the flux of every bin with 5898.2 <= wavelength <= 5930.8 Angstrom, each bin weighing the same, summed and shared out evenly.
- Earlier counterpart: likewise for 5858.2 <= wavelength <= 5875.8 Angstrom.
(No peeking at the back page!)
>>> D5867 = -15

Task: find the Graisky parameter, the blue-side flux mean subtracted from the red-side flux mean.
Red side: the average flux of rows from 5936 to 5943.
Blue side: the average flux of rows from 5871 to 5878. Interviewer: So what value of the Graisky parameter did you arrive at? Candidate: 0.3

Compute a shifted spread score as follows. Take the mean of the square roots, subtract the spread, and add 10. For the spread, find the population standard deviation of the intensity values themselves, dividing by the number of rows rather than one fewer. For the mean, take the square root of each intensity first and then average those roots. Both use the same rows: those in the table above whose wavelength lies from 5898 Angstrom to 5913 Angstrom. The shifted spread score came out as 12.6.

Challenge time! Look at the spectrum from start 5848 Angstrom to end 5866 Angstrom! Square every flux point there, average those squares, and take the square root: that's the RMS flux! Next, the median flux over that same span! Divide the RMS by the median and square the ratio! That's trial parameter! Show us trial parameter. 0.99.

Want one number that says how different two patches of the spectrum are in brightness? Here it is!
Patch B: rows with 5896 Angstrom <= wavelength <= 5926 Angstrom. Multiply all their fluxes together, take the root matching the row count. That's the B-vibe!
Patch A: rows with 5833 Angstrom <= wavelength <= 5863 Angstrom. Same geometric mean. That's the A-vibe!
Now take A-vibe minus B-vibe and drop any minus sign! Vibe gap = 0.20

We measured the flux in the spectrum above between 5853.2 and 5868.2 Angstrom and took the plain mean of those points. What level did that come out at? 7.60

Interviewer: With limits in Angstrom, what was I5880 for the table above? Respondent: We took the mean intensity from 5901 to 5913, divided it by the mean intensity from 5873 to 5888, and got 0.98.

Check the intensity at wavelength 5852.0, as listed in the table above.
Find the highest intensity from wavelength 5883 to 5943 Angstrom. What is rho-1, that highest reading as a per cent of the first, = 110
